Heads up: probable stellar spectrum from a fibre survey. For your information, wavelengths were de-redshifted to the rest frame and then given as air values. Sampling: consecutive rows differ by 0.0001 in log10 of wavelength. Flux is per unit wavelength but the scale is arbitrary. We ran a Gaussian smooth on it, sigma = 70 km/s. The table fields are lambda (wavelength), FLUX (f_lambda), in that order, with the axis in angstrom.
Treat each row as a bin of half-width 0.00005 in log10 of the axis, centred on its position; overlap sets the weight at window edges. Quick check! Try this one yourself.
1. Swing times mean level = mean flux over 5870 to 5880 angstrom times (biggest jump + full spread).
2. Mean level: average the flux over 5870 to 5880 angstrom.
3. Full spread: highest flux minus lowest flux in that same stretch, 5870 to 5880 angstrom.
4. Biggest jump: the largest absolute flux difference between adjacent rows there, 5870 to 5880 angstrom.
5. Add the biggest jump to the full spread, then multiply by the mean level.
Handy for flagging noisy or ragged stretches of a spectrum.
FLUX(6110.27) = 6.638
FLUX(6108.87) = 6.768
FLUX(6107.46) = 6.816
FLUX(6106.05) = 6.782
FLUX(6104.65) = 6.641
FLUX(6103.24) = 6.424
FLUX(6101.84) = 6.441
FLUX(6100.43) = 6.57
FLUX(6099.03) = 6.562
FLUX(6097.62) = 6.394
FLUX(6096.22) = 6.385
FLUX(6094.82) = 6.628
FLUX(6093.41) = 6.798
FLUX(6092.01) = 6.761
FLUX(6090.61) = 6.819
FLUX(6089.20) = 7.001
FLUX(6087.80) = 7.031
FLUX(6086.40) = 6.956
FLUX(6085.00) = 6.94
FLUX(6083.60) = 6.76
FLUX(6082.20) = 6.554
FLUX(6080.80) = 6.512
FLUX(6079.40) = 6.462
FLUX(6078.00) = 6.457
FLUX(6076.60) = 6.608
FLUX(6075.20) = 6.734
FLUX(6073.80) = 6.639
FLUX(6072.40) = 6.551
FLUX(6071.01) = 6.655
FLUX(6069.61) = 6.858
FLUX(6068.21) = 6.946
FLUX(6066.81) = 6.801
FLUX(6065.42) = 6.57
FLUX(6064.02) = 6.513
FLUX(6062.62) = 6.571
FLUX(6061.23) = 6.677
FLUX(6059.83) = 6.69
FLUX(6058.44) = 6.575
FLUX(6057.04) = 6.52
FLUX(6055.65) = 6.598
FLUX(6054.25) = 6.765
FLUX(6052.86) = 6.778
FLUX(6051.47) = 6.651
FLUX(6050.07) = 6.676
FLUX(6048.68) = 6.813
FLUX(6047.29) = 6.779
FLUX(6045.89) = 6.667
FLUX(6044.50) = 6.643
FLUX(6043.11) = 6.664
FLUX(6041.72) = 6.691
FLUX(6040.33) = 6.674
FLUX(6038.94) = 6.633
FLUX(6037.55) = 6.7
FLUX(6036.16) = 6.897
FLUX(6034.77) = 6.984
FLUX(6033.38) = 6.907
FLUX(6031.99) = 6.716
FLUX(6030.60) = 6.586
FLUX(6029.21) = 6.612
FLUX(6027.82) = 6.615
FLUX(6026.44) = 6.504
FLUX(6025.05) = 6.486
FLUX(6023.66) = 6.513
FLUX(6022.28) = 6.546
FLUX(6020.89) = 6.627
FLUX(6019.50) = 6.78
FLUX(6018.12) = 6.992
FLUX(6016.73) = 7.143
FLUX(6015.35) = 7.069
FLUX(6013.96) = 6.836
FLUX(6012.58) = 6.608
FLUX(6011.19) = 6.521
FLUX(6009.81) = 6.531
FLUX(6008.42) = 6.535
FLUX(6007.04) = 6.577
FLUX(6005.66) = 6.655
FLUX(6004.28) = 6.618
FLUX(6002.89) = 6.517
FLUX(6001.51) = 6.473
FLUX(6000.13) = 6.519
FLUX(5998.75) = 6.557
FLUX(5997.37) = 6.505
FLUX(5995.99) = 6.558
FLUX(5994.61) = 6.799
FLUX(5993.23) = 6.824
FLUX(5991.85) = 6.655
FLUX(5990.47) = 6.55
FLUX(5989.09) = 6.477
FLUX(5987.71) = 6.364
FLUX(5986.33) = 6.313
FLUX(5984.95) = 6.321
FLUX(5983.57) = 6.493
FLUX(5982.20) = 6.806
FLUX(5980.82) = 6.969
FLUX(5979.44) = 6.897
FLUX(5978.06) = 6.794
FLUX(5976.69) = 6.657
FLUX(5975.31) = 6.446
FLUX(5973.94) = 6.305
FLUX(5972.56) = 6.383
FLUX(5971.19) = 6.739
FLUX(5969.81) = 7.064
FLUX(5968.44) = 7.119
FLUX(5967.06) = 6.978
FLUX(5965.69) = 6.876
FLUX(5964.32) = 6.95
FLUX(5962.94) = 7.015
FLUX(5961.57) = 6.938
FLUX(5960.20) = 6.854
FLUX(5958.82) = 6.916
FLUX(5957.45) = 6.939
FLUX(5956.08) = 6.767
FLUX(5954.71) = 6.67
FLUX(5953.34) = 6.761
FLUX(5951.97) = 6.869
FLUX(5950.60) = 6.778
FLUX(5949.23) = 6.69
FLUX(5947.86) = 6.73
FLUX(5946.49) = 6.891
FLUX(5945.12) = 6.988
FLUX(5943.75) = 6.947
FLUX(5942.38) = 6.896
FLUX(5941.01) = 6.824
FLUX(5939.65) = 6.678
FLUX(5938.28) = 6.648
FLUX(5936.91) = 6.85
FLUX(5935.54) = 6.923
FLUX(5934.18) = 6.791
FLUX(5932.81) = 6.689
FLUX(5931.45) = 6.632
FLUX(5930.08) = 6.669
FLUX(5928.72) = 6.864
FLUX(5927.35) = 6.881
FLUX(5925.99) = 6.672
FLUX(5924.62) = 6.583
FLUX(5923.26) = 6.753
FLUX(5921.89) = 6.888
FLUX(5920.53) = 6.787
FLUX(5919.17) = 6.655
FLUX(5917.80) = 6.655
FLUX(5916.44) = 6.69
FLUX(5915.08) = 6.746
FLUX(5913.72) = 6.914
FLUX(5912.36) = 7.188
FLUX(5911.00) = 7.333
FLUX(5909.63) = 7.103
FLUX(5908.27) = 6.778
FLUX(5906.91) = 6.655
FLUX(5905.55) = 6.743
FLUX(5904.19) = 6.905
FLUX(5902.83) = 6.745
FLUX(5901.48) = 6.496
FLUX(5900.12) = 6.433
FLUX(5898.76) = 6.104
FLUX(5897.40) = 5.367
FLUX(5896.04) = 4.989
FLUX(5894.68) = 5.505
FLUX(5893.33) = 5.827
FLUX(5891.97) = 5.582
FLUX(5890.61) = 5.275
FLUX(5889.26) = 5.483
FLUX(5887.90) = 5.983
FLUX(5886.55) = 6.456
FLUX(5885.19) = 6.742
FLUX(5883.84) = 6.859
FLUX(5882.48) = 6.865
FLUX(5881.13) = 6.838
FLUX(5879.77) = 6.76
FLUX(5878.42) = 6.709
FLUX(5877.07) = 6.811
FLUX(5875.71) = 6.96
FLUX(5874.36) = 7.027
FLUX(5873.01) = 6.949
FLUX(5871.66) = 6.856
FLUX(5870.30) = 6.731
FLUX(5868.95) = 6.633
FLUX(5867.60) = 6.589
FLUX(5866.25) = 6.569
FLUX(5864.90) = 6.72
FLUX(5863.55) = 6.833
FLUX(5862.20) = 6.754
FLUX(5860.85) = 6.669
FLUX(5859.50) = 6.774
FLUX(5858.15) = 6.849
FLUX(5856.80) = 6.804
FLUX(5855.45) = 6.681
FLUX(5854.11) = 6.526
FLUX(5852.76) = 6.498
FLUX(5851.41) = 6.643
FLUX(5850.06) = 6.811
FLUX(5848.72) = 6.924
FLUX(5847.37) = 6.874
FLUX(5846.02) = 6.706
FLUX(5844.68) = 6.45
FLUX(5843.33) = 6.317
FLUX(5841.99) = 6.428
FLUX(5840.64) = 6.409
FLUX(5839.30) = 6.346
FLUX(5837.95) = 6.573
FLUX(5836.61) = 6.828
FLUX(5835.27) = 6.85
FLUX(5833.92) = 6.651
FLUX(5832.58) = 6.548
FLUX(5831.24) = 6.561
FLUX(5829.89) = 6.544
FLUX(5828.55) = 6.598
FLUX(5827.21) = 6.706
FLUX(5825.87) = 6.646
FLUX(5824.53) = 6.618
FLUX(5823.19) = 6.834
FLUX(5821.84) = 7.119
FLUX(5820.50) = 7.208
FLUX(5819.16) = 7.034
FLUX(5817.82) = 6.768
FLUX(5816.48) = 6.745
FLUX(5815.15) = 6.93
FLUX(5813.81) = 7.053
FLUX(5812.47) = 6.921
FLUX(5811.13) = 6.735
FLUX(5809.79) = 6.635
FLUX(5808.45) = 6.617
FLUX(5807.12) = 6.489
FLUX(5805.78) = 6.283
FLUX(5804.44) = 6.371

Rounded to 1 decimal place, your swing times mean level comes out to 3.2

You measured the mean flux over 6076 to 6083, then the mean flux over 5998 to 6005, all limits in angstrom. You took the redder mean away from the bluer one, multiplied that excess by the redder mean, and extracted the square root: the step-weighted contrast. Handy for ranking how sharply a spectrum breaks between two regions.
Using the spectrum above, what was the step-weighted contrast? 0.34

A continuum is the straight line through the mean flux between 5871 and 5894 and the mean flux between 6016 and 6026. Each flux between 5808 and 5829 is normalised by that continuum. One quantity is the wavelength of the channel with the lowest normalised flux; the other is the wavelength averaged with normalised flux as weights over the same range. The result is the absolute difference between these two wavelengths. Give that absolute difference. 10.1 angstrom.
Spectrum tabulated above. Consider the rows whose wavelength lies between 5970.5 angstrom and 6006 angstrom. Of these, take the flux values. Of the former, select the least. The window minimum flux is 6.305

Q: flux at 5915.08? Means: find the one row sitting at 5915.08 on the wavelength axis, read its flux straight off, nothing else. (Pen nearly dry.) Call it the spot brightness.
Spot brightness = 6.746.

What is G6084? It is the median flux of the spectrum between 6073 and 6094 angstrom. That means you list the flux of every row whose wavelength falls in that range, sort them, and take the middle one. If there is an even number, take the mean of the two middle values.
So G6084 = 6.76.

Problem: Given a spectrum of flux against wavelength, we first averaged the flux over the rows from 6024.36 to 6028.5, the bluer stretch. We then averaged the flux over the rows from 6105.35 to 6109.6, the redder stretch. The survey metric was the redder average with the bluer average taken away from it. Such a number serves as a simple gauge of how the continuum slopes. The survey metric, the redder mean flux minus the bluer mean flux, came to 0.25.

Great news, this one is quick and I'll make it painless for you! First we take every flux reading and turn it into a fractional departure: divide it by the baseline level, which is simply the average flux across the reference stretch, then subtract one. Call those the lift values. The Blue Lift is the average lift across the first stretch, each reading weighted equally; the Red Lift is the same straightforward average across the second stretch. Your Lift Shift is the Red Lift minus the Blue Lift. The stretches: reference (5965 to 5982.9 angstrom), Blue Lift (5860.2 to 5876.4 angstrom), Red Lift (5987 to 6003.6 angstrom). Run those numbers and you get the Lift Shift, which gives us -0.031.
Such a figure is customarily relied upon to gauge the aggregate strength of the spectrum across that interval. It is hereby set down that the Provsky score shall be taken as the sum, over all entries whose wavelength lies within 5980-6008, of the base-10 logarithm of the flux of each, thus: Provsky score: 16.36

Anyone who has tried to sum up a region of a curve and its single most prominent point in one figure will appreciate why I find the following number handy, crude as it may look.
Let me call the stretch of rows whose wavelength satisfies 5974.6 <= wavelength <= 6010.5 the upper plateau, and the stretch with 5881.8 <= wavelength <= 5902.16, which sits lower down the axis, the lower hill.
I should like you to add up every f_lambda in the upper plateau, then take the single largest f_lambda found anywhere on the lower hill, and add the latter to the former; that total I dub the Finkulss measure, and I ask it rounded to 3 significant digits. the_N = 178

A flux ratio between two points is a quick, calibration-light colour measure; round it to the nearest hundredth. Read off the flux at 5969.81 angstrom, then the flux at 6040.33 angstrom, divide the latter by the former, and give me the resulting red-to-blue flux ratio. 0.94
